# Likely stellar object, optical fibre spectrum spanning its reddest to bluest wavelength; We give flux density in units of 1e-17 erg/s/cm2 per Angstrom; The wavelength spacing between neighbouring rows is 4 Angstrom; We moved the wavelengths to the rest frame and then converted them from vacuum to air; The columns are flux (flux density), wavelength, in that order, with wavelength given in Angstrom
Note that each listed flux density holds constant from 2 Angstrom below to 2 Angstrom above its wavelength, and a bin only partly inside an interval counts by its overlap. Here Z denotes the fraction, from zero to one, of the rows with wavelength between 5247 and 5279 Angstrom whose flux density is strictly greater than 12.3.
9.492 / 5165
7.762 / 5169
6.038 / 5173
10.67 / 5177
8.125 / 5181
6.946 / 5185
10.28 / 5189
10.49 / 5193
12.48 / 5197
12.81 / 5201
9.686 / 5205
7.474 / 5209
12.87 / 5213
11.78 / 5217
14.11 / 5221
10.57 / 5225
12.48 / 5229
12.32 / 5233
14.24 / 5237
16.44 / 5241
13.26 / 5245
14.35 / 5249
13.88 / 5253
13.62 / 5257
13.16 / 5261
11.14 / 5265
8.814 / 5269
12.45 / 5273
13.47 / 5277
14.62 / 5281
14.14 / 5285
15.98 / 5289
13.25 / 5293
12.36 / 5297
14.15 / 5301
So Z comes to 0.75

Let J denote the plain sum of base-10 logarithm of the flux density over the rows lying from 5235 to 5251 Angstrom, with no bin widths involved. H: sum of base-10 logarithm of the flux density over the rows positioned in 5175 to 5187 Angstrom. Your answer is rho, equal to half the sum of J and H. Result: 3.7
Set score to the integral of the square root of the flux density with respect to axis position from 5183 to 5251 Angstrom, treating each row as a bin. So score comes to 233.5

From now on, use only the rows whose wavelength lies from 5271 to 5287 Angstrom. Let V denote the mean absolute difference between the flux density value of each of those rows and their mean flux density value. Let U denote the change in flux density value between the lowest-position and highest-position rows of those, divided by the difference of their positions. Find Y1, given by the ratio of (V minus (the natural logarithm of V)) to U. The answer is 7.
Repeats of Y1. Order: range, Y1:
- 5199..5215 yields 275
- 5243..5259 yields 47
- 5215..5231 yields 17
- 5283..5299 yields -7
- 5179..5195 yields 5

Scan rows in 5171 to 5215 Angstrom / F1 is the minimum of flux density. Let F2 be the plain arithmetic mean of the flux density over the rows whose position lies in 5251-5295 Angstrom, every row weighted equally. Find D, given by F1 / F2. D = 0.46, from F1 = 6.038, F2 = 13.1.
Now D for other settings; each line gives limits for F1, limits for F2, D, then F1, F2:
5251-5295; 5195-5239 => 0.74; 8.814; 11.9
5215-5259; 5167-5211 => 1.13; 10.57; 9.3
